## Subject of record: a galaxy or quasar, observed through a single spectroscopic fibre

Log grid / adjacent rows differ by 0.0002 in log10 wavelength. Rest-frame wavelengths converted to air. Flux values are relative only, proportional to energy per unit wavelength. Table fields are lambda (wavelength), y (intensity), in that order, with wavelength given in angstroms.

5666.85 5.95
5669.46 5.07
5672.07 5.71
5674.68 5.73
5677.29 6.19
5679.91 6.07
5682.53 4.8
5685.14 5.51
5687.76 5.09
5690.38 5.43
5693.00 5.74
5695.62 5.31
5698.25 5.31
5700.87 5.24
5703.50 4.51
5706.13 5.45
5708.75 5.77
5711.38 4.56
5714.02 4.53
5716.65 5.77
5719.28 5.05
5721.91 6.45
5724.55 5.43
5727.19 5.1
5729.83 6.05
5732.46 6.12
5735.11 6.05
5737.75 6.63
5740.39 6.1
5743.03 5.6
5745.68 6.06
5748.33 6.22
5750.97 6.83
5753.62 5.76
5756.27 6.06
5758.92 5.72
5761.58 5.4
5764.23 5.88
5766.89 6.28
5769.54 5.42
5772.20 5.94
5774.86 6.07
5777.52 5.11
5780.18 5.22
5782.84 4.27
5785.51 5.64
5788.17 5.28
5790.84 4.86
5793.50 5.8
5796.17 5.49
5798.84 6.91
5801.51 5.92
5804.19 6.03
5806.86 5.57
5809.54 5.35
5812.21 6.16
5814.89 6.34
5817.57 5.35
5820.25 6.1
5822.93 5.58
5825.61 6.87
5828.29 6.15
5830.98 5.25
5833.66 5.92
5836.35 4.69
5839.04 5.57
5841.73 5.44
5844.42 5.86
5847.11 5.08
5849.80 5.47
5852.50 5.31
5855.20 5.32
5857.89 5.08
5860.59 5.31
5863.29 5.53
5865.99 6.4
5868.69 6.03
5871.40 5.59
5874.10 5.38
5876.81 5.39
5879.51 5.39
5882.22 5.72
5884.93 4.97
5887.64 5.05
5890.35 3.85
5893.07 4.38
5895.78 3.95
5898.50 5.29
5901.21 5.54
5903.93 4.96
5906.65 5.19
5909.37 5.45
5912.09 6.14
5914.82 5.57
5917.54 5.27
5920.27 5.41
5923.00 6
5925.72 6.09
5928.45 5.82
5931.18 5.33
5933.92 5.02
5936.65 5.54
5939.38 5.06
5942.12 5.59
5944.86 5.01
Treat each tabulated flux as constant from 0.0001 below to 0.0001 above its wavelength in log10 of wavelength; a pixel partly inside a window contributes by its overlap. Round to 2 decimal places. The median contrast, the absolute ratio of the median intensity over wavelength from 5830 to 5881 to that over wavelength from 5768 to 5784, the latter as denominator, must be 1.01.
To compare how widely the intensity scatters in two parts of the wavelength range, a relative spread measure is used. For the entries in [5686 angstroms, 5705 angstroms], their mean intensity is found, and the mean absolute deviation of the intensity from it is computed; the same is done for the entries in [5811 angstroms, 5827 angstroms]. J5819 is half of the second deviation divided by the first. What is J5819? 0.81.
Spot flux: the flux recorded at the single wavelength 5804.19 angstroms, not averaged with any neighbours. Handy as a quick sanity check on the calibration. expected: 6.03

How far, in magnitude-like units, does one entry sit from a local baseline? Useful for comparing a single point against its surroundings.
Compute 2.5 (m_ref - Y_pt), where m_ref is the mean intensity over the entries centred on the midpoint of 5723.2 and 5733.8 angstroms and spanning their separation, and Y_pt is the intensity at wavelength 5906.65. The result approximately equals 1.2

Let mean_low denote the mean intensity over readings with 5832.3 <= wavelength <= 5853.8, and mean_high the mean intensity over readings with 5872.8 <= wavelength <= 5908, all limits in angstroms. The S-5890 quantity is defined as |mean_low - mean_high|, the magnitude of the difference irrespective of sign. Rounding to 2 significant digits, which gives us 0.41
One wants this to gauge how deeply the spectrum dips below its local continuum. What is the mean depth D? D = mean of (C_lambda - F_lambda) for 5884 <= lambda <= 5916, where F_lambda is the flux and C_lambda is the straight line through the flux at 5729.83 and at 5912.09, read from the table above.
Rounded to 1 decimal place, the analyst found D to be 1.1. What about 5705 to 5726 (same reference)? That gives 0.7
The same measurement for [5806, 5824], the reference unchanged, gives 0.3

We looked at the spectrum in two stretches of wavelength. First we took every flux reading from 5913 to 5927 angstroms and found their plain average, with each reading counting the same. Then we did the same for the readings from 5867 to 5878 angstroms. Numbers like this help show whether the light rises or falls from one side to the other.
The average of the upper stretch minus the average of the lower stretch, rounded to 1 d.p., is 0.1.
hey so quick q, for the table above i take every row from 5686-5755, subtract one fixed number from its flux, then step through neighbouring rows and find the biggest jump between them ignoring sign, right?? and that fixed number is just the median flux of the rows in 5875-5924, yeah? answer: 1.40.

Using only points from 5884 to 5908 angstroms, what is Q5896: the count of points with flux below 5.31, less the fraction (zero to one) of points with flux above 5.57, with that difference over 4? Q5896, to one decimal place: 2.0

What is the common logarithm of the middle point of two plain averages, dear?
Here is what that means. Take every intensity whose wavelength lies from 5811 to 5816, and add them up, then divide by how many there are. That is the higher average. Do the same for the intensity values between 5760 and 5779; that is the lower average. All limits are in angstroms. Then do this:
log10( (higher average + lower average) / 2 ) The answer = 0.777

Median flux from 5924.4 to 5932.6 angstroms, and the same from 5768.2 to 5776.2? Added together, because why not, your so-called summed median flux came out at 11.8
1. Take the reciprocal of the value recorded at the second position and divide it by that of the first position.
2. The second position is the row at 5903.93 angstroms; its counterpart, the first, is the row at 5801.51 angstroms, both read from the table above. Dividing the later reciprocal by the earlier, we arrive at 1.2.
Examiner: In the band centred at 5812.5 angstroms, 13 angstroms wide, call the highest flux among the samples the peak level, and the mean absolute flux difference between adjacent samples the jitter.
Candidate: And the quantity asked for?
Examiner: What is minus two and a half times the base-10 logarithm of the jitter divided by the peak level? 2.7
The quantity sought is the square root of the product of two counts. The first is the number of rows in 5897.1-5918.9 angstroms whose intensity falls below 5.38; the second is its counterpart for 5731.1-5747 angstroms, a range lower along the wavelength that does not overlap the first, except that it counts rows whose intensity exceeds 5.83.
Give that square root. 4.5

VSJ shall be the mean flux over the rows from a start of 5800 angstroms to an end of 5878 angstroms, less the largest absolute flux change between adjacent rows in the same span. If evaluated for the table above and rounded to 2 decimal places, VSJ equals 4.37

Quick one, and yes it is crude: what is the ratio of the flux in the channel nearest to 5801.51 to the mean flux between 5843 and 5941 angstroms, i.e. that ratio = 1.11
